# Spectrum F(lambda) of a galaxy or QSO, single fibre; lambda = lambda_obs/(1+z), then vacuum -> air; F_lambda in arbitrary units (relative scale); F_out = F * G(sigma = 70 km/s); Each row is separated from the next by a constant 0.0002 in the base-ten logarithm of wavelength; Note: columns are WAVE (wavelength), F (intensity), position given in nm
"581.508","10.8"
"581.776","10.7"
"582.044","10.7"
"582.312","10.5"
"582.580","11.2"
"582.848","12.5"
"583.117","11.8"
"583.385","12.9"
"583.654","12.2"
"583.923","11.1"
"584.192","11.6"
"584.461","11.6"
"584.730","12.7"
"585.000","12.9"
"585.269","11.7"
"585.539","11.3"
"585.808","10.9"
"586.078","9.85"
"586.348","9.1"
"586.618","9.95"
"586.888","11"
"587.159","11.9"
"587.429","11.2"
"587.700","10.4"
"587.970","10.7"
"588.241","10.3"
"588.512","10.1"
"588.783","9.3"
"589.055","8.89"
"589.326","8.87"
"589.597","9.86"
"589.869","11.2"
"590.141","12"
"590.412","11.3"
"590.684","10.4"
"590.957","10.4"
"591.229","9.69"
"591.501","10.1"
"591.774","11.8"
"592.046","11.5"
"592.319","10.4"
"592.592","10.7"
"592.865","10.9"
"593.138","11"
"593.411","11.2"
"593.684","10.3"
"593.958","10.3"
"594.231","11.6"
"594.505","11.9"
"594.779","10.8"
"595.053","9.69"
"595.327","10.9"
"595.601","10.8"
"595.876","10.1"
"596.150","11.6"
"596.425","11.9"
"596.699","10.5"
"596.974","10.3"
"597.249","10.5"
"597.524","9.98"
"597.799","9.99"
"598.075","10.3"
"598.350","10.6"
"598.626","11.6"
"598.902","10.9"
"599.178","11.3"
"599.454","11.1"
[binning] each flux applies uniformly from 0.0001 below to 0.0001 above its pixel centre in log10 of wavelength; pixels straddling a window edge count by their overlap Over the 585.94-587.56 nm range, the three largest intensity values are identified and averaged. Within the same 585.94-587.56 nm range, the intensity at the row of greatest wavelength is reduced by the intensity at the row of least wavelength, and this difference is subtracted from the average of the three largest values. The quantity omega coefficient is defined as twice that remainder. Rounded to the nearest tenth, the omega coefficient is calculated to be 20.0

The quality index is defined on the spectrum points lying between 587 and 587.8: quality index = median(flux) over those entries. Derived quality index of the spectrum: 11.2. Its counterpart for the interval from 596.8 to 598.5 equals 10.3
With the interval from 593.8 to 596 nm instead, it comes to 10.8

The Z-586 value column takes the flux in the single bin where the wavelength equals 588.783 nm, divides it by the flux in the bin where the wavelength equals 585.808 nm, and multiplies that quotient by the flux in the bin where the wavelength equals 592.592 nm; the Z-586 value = 9.1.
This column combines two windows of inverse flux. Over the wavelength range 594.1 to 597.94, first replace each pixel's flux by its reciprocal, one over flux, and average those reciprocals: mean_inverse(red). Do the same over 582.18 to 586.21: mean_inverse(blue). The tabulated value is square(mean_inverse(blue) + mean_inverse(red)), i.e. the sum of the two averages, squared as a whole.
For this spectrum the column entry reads 0.032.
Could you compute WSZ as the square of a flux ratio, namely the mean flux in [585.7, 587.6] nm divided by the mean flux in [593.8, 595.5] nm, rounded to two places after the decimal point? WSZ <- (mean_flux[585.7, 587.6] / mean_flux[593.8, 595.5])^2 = 0.94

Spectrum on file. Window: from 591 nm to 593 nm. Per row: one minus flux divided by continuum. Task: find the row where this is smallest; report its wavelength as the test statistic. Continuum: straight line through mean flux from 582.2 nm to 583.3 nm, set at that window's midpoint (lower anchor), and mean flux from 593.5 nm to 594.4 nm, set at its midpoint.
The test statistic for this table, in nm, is 591.774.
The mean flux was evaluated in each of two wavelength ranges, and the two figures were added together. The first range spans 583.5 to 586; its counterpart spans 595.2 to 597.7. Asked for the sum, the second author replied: 22.5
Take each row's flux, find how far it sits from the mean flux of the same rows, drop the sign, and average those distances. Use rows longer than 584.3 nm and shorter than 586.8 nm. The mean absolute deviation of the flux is 1.03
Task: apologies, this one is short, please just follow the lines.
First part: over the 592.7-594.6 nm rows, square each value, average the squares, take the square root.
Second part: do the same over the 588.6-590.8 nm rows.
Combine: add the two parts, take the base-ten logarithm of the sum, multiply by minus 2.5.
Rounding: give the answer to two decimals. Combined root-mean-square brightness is -3.32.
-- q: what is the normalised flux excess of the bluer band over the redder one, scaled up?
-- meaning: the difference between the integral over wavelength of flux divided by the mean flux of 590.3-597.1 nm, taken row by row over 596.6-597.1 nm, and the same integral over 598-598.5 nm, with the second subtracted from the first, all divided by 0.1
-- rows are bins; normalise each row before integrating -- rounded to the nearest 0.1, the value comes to 0.0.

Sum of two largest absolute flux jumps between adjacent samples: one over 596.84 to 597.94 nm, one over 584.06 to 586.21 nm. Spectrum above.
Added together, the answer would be 1.72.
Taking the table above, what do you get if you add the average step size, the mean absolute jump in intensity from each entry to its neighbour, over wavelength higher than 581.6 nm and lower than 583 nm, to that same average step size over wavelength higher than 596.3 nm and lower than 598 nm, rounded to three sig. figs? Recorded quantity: 1.02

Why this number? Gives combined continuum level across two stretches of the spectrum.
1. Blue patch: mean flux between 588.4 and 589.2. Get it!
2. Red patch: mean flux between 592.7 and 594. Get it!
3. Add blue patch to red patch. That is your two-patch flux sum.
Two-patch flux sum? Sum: 20.2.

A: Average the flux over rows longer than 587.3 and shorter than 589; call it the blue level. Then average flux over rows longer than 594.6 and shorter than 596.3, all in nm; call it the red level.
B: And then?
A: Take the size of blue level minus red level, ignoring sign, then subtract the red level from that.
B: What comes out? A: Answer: -10.3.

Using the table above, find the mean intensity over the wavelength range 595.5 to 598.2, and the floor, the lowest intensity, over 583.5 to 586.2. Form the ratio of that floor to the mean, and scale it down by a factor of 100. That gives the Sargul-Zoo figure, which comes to 0.0093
